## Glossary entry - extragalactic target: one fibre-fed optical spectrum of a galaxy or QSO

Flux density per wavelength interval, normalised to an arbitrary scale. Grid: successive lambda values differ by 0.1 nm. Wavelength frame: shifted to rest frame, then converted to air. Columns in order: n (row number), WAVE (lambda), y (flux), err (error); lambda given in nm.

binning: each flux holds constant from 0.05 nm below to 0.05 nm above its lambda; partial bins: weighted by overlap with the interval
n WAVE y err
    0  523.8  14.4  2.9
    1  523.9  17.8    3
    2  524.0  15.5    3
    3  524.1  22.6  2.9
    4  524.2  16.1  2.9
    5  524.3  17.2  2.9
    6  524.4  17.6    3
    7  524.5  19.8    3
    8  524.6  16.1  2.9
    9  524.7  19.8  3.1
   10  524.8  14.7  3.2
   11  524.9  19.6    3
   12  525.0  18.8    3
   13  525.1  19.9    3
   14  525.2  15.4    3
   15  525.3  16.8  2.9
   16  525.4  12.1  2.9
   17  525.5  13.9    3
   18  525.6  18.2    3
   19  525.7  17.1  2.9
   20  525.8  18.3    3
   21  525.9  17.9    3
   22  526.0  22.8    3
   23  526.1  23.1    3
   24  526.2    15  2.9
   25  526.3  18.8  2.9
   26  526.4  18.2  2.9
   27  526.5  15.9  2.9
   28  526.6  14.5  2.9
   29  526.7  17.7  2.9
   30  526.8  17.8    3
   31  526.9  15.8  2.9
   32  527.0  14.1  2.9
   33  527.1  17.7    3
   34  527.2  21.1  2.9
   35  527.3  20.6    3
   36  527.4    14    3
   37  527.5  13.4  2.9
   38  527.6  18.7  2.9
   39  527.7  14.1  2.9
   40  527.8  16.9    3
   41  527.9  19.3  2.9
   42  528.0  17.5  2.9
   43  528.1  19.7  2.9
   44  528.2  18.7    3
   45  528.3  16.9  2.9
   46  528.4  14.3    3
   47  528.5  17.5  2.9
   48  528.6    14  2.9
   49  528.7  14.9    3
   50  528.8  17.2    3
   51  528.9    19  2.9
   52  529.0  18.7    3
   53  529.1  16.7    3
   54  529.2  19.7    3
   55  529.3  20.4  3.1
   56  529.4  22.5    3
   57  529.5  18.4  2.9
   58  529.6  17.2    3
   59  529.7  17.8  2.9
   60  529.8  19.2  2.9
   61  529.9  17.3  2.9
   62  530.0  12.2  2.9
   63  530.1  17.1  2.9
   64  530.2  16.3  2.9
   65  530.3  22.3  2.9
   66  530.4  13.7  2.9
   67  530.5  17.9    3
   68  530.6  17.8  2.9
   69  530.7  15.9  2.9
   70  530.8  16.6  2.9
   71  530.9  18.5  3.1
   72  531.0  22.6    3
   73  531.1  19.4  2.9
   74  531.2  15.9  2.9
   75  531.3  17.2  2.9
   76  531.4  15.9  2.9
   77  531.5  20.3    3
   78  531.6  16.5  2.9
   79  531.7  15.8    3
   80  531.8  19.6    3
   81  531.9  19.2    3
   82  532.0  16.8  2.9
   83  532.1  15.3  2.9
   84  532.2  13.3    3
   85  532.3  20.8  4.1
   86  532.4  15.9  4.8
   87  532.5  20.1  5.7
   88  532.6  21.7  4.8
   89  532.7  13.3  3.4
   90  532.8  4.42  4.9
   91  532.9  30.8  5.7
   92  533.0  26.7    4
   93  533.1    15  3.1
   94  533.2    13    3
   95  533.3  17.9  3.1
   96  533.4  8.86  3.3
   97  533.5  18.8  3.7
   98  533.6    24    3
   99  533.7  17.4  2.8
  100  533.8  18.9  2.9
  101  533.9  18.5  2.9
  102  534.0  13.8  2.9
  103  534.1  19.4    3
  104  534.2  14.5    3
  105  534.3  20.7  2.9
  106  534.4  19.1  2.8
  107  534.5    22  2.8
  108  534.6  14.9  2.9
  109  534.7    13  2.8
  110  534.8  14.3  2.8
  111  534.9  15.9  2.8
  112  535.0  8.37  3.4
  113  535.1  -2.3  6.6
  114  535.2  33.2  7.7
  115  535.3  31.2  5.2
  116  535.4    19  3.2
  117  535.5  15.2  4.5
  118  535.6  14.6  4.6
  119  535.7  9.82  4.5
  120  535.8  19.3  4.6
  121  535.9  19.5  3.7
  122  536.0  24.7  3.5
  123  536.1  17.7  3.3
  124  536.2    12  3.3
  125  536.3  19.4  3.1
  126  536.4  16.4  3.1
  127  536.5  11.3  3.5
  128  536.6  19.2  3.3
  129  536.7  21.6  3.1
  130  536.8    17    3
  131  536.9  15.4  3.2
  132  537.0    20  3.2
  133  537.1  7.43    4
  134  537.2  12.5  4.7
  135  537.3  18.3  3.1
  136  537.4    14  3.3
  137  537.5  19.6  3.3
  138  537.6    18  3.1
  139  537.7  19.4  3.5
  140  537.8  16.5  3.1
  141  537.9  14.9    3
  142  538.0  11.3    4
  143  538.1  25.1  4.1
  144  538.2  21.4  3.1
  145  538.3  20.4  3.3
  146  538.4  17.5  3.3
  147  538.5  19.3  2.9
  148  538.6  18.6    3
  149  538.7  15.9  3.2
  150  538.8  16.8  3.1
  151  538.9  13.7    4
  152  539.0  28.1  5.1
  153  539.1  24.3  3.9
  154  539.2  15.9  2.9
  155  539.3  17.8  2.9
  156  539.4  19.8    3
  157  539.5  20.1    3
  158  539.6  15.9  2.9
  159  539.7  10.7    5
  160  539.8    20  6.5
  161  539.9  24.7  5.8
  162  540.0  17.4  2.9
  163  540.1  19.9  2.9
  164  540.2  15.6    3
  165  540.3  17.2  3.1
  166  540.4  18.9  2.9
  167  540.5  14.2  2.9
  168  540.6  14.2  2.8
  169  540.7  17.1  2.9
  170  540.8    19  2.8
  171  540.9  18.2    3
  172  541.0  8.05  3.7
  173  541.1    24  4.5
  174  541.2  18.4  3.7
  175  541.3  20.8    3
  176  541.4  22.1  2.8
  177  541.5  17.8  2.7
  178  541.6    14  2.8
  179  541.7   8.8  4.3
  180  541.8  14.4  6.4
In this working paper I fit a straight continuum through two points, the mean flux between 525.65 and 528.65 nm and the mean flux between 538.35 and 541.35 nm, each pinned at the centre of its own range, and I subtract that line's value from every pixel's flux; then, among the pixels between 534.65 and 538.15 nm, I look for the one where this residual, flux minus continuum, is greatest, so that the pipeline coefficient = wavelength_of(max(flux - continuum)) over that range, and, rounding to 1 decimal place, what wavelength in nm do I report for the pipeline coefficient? 535.2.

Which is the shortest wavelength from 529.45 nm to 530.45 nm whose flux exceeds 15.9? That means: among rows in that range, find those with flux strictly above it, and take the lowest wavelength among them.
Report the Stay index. 529.5 nm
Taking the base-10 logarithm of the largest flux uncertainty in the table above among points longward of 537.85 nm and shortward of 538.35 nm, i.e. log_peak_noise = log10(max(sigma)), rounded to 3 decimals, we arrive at 0.613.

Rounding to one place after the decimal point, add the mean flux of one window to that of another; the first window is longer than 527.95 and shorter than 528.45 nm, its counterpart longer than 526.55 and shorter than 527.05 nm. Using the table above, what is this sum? 33.4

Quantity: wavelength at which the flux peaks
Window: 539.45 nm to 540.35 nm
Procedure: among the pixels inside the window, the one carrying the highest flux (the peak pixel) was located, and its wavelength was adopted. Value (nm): 539.9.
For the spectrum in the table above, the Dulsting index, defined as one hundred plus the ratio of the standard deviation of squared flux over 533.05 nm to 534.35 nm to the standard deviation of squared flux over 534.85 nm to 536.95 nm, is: 100.5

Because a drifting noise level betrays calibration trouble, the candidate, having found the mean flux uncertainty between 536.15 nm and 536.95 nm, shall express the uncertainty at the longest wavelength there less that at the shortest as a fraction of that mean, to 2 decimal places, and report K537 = -0.03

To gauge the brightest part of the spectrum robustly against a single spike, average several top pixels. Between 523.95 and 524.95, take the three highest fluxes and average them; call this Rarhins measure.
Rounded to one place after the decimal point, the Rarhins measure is 20.7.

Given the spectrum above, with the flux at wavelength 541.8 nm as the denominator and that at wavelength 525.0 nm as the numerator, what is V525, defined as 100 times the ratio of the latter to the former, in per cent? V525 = 131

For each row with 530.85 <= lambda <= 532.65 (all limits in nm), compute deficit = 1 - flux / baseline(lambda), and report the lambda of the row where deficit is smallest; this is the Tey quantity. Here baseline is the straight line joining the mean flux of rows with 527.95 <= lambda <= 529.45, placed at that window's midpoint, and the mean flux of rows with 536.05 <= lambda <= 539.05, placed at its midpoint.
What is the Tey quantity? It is 531.0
